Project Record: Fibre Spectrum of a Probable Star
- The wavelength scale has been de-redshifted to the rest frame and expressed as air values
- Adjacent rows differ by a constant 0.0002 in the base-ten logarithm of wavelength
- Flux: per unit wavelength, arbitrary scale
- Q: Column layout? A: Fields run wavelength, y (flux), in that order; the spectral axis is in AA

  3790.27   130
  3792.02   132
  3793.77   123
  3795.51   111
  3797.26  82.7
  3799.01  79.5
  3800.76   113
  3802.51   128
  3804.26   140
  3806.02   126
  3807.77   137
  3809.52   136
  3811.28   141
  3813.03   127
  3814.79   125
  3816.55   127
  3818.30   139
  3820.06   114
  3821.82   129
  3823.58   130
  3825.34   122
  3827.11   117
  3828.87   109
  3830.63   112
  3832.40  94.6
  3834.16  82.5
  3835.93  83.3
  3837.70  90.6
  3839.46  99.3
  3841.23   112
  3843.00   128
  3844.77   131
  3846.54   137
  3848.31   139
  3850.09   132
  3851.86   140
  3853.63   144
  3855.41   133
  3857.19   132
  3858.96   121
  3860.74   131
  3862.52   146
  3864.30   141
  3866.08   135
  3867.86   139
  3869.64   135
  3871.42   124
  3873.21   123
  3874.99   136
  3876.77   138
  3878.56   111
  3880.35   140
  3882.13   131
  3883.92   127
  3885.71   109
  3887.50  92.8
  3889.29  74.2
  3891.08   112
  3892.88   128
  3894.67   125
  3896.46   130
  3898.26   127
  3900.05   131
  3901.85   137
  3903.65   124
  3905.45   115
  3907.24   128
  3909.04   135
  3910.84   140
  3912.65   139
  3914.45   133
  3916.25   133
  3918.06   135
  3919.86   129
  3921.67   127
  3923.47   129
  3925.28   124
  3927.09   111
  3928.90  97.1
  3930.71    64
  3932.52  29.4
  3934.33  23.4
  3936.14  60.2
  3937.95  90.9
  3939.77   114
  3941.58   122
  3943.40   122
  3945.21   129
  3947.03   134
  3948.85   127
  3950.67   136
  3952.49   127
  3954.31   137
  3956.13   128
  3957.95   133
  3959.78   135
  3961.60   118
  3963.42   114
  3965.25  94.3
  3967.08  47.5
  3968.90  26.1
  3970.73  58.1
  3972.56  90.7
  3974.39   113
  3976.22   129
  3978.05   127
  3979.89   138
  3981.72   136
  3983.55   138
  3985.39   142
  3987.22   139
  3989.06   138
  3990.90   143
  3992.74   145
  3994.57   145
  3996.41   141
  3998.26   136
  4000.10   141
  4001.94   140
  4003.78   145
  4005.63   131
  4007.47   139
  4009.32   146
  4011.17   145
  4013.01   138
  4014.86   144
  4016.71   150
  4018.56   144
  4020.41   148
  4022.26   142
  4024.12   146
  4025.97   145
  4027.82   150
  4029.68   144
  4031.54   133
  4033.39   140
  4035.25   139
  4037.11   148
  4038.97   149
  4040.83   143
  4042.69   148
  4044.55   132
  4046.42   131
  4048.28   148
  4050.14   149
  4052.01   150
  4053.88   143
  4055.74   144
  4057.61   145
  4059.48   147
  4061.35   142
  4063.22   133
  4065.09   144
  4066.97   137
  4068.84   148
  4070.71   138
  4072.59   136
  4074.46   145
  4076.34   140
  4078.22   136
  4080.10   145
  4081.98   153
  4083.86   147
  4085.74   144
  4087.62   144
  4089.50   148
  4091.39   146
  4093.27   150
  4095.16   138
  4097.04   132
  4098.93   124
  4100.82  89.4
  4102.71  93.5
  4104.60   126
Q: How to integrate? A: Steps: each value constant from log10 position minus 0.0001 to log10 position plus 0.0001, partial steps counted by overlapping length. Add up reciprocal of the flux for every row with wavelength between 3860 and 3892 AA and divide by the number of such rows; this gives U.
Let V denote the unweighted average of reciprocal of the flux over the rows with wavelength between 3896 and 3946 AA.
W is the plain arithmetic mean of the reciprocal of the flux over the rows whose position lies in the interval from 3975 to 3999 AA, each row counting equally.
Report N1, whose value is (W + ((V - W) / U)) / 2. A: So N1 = 0.22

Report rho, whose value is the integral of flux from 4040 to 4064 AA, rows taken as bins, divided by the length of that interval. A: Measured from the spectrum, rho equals 143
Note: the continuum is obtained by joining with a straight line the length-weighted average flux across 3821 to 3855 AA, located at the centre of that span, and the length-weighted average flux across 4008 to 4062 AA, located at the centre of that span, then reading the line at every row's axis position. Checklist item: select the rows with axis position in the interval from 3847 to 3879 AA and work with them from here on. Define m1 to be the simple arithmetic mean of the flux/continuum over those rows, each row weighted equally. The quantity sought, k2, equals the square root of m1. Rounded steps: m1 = 1.10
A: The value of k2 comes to 1.05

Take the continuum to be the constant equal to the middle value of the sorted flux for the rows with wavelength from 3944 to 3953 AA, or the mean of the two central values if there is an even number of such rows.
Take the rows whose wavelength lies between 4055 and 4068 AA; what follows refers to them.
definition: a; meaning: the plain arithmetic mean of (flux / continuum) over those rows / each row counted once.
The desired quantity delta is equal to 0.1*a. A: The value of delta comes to 0.110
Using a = 1.10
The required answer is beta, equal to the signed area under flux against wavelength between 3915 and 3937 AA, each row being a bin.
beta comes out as 2144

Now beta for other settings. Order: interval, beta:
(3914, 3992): 8745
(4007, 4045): 5460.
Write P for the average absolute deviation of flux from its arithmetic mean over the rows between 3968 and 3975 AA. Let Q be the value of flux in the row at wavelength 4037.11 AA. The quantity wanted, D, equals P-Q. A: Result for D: -118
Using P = 29.9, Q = 148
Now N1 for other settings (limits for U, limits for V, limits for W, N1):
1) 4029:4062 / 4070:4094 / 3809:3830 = -0.07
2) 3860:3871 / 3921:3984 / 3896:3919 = 0.30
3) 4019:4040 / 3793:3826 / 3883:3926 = 0.02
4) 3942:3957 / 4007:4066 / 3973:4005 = -0.02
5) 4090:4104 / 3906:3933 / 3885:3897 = 0.05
